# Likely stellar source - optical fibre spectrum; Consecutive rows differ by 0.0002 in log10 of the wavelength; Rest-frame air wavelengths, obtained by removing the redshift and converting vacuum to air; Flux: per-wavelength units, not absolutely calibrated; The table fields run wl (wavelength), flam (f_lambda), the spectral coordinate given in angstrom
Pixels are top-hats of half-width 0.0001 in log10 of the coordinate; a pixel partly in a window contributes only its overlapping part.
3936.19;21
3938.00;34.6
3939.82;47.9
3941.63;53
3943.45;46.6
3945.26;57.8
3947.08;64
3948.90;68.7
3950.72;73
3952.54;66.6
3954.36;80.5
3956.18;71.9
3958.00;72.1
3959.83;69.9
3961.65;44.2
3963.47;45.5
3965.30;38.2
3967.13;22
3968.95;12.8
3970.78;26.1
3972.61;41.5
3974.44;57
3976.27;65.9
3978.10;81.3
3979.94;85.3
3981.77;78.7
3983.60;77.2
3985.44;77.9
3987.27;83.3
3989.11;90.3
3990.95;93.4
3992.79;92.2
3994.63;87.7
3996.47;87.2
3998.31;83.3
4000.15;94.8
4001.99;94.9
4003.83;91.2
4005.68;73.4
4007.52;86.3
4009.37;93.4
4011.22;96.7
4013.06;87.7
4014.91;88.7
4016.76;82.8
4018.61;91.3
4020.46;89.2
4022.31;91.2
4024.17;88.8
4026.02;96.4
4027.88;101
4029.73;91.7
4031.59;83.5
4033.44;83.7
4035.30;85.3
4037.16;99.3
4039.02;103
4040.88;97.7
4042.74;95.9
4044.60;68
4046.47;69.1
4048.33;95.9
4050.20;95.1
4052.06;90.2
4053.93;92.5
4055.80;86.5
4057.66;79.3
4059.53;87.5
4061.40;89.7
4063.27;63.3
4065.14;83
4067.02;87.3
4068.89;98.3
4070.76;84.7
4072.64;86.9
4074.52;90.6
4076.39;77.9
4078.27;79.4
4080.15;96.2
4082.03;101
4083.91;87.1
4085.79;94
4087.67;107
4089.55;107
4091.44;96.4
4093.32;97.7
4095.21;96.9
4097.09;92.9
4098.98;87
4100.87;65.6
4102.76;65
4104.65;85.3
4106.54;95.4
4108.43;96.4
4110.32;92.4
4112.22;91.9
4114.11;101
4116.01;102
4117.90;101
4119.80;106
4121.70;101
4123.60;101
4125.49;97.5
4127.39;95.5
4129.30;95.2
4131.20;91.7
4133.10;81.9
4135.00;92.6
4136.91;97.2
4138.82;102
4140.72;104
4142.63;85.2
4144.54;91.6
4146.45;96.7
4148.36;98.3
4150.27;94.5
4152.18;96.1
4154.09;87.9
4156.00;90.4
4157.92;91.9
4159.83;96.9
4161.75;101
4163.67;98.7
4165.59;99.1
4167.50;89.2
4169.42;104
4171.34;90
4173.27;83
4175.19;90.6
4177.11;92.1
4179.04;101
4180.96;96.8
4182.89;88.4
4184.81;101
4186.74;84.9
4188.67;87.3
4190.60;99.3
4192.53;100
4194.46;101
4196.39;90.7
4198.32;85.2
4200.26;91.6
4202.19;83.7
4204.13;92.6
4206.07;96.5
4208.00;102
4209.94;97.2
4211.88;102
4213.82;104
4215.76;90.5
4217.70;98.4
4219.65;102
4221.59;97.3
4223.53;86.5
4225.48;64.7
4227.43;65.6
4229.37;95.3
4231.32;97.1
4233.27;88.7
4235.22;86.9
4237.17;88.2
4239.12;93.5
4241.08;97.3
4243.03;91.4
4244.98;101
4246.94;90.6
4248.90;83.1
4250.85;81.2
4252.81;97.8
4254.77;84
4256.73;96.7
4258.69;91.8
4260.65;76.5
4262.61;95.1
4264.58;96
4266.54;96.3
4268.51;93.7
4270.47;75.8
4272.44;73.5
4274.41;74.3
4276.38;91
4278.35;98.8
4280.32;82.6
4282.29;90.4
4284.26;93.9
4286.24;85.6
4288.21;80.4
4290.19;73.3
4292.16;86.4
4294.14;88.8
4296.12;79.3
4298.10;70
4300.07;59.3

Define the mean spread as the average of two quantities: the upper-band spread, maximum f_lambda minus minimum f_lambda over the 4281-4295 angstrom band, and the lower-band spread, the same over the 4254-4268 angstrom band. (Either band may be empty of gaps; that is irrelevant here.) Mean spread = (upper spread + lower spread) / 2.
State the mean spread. 20.4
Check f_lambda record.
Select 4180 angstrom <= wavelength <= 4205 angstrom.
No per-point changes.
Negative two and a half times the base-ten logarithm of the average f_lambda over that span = -4.92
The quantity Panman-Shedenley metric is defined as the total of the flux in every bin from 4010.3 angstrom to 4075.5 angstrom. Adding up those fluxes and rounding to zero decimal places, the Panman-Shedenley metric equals 3102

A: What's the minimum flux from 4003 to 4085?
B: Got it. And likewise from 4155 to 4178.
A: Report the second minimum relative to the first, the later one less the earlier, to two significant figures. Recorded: 20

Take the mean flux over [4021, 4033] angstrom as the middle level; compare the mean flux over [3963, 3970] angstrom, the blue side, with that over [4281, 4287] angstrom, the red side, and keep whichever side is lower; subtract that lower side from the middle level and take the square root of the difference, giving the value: 7.9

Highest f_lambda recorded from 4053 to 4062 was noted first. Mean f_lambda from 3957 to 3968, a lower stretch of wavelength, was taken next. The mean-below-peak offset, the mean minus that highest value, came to -44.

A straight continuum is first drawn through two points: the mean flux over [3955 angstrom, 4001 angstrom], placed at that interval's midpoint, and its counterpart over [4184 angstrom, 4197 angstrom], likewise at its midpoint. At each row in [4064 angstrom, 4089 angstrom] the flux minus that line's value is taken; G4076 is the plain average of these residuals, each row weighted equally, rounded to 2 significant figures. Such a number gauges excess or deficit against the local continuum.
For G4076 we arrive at 10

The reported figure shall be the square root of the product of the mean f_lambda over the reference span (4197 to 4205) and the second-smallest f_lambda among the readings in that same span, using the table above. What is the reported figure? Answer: 87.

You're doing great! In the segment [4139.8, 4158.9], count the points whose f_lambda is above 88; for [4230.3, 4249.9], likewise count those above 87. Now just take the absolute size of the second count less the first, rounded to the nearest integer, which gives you 0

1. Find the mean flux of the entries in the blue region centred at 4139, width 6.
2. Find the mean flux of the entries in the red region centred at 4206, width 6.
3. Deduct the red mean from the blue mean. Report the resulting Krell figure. 4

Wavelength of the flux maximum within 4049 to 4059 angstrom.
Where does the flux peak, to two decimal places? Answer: 4050.20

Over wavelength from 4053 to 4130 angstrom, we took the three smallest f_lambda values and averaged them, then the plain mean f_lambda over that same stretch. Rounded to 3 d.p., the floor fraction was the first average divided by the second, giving 0.708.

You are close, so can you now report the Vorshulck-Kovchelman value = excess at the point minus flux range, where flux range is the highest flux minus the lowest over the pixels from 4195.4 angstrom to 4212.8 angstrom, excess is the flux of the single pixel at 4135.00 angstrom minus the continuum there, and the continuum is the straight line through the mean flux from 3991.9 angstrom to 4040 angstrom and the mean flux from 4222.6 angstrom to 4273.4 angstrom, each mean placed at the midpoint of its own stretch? -15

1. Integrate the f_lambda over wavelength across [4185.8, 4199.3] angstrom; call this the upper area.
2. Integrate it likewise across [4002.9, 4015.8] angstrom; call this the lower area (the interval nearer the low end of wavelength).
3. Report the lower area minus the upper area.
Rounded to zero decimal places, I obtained -112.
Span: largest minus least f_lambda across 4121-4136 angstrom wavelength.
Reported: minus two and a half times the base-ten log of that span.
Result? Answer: -3.20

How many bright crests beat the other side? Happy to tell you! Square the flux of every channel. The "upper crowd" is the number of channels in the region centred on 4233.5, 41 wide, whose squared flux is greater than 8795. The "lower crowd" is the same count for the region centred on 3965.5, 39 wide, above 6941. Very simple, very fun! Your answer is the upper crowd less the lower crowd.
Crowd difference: 8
